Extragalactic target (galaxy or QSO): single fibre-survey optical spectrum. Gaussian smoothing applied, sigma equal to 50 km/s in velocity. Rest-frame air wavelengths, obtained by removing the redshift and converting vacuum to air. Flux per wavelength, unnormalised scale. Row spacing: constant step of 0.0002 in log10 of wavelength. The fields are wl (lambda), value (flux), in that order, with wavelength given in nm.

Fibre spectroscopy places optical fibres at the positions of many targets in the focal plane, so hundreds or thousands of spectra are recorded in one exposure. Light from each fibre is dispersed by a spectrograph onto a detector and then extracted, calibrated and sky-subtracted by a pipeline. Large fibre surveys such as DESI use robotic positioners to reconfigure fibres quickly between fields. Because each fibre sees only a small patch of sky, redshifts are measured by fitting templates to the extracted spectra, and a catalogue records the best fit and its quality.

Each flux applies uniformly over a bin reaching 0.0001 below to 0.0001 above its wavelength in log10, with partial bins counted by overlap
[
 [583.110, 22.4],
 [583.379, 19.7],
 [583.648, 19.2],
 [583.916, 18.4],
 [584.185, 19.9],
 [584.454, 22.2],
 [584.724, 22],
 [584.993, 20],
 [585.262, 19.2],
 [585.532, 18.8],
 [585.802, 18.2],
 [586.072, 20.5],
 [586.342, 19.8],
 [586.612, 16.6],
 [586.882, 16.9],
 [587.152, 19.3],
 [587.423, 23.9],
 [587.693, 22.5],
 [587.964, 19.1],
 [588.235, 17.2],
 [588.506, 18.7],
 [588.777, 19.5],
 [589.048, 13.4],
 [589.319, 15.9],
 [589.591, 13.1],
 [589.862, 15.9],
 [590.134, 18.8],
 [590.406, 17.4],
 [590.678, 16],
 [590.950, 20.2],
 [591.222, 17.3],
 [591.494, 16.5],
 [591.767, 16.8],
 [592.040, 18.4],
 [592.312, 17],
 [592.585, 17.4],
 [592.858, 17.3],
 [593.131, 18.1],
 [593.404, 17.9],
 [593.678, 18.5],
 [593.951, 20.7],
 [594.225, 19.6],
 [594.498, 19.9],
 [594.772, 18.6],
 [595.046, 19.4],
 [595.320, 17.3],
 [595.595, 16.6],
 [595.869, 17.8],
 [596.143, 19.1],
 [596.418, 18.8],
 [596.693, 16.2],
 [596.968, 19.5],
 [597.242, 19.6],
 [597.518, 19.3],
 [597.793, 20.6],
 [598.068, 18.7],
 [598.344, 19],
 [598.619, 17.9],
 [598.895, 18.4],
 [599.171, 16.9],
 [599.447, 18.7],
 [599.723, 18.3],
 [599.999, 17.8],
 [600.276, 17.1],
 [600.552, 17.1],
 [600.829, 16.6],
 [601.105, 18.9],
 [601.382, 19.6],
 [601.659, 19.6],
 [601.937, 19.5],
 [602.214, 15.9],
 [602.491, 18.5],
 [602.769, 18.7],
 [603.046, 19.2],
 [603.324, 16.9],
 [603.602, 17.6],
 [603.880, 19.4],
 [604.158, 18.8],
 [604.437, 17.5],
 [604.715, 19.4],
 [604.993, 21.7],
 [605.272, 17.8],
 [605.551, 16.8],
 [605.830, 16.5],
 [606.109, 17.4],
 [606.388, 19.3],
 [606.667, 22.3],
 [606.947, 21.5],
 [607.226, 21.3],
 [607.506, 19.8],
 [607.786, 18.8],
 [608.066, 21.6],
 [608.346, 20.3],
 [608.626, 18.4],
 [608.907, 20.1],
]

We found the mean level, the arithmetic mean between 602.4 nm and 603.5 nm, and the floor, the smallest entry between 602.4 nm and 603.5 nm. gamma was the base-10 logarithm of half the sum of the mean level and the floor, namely 1.25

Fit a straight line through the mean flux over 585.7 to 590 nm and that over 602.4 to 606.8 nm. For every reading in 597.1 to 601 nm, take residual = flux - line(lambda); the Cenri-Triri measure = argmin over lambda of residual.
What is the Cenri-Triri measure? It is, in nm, 600.829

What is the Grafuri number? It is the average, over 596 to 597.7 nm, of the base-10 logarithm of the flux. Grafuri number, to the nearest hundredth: 1.27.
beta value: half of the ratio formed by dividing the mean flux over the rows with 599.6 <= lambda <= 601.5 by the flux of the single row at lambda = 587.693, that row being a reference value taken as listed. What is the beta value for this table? 0.40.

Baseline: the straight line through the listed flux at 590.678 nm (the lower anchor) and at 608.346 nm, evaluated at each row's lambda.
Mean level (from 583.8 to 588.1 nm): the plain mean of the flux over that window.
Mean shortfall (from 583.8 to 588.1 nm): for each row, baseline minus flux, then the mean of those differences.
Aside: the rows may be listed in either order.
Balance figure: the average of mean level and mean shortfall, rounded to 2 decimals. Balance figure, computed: 7.42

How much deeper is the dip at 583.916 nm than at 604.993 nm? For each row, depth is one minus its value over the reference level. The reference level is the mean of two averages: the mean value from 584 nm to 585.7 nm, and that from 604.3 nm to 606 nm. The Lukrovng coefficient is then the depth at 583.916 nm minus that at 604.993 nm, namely 0.17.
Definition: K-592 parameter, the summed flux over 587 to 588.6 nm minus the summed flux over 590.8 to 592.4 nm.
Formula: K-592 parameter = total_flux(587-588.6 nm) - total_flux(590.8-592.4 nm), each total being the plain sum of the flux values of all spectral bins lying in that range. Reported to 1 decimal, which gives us 14.5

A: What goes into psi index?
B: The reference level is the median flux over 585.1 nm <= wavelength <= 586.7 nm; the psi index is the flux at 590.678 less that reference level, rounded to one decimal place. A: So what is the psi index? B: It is -3.0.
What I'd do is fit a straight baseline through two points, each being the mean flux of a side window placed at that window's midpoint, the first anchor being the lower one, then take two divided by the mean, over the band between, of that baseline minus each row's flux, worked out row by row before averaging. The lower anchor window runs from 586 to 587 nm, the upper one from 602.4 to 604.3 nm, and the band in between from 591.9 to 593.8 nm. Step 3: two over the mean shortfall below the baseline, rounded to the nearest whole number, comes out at 3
